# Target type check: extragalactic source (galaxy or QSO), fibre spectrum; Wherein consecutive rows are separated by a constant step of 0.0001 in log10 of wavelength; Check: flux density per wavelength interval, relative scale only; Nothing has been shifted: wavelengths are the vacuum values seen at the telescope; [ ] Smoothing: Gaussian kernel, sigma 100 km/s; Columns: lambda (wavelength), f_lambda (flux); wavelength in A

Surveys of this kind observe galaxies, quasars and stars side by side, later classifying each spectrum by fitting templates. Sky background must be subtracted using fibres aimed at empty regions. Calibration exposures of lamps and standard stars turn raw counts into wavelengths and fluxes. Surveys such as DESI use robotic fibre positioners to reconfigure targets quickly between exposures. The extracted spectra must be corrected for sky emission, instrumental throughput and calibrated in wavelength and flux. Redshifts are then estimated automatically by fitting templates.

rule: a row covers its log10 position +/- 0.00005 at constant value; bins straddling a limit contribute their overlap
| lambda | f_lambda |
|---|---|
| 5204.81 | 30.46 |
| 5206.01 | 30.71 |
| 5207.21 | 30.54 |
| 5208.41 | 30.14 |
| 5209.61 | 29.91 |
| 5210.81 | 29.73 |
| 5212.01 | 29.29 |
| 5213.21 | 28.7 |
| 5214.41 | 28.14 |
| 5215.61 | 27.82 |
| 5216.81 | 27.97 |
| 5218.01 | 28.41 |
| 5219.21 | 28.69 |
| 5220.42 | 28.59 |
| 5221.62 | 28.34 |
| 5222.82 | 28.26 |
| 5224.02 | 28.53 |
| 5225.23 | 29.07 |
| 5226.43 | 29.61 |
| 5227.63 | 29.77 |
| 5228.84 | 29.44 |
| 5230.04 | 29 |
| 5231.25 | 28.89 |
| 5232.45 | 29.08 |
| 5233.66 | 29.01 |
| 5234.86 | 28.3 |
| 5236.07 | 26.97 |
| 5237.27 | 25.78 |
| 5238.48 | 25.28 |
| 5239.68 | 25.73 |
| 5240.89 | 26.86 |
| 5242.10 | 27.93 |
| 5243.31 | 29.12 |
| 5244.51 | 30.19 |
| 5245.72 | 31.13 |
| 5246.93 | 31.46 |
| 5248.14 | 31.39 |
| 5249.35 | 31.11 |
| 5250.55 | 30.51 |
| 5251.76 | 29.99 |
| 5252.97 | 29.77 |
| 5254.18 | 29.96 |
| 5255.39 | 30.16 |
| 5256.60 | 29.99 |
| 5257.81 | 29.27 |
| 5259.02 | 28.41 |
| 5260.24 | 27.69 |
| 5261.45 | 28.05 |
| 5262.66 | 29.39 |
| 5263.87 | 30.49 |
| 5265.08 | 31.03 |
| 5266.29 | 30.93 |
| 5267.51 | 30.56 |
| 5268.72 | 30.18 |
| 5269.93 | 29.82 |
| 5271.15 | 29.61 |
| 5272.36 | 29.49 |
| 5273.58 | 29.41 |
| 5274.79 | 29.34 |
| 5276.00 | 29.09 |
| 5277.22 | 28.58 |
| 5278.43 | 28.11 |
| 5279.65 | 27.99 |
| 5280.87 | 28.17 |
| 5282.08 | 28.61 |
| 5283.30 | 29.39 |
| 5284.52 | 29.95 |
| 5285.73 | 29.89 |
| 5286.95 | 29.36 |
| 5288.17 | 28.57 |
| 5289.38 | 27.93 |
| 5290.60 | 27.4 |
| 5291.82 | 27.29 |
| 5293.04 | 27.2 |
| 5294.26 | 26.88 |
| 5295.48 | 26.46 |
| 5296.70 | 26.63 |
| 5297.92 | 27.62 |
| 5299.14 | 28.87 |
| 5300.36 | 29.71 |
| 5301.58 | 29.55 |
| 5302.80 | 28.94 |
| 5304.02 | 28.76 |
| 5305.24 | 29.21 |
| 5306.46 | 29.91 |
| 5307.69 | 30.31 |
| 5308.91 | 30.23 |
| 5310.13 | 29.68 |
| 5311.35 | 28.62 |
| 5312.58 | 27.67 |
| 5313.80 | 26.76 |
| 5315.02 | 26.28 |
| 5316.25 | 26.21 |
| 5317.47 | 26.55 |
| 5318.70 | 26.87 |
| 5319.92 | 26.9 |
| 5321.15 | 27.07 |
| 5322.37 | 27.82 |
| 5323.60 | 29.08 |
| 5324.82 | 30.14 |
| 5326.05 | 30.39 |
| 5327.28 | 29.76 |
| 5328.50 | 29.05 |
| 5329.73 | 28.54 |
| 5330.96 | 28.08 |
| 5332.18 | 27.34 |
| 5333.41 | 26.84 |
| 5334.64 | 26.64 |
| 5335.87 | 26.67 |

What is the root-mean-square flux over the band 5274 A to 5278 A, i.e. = 29.0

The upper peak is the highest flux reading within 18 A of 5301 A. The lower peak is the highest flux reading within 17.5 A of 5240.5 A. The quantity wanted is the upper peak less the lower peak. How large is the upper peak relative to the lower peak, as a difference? -1.15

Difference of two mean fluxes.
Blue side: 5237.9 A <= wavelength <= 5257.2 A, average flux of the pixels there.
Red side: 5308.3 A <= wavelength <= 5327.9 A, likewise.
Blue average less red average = 1.3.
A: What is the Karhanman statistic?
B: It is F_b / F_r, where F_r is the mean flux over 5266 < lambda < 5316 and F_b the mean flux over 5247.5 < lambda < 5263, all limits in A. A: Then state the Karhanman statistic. 1.03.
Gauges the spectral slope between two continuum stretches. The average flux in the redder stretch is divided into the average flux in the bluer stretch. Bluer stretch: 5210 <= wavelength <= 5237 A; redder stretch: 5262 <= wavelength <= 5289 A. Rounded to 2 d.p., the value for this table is 0.97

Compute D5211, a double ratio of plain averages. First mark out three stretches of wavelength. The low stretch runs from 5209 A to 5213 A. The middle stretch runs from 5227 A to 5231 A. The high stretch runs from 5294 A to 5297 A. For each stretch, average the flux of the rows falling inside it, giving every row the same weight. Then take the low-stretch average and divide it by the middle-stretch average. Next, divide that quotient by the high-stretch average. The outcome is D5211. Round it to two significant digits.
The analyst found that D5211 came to 0.038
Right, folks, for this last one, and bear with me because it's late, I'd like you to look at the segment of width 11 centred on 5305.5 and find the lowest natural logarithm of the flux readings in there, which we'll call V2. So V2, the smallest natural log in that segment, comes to 3.36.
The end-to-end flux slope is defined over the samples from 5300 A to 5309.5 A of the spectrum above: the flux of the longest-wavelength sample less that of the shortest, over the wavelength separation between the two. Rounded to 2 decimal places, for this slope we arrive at 0.06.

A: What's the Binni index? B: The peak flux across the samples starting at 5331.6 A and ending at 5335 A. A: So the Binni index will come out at 27.34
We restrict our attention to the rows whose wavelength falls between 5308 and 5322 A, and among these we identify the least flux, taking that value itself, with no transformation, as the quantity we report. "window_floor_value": 26.21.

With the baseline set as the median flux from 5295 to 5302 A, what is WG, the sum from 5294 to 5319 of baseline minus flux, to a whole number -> 1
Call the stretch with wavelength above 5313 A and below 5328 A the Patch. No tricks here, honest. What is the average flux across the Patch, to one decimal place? 27.8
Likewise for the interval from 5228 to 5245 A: 28.0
